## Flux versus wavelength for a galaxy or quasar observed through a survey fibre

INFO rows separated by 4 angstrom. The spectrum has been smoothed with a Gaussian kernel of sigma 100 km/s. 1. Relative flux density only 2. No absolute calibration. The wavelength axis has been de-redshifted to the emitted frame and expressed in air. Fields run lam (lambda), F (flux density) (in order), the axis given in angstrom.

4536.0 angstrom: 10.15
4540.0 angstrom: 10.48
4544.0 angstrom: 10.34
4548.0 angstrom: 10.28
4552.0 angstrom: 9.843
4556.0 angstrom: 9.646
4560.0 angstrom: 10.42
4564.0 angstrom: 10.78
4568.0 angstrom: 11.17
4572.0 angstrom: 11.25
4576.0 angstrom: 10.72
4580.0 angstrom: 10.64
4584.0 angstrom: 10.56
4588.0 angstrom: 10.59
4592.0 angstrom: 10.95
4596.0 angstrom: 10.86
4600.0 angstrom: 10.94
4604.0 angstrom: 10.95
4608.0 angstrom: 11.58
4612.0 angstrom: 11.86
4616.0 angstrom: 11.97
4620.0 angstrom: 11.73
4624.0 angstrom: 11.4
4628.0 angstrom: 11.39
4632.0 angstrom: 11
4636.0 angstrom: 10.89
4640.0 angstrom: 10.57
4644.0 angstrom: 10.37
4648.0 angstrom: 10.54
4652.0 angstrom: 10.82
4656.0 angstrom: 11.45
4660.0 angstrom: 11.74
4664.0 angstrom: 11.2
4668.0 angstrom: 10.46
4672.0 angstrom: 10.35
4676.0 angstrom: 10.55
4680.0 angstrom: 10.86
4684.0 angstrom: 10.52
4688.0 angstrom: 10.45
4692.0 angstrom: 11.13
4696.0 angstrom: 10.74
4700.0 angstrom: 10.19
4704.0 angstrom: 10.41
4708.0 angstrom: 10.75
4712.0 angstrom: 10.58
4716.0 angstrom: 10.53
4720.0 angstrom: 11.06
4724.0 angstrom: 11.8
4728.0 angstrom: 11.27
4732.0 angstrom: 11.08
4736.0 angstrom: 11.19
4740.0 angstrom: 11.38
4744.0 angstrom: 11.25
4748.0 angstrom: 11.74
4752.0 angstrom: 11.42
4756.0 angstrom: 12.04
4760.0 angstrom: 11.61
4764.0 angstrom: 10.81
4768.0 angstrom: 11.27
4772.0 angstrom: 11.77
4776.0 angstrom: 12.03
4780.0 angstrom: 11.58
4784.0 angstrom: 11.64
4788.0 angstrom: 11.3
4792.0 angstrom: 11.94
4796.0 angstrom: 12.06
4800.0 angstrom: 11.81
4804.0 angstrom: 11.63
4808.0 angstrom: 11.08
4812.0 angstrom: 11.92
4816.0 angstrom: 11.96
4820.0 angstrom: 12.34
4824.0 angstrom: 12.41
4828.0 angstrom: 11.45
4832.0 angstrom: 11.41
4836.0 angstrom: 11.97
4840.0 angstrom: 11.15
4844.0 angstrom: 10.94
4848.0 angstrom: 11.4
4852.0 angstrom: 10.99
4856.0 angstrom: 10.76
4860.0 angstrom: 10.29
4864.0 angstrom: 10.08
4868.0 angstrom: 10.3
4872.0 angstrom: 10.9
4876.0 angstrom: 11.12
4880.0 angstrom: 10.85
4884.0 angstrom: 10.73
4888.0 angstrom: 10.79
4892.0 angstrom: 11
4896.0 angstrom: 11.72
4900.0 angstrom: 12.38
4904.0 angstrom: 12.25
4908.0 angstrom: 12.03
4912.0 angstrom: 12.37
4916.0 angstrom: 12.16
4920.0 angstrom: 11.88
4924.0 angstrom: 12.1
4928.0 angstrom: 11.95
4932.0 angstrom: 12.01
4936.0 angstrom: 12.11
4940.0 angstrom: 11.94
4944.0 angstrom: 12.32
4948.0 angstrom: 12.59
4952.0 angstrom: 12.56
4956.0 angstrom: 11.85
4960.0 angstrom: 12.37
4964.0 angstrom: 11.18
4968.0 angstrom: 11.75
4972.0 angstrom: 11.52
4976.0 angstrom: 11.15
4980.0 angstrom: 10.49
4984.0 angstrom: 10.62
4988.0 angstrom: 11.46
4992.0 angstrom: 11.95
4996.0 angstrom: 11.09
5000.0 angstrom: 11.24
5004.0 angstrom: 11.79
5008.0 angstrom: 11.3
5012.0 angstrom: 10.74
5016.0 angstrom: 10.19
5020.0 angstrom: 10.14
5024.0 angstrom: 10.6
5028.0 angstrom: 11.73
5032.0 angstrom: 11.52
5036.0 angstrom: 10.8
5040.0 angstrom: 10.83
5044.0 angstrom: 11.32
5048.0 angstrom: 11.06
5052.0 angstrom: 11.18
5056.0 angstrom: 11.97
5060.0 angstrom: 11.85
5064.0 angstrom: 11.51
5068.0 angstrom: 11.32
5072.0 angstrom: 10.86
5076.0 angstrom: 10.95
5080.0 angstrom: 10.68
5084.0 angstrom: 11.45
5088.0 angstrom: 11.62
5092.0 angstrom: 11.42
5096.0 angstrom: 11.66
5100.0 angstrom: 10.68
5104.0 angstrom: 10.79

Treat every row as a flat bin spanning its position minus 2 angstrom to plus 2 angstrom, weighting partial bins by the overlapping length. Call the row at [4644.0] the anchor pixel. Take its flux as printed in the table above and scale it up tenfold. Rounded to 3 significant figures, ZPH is 104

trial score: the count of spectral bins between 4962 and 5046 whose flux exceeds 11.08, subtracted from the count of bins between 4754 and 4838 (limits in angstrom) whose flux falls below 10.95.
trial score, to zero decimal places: -12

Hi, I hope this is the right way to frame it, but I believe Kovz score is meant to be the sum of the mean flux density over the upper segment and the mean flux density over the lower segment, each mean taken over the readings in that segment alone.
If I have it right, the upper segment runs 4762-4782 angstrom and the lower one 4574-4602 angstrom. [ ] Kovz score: 22.2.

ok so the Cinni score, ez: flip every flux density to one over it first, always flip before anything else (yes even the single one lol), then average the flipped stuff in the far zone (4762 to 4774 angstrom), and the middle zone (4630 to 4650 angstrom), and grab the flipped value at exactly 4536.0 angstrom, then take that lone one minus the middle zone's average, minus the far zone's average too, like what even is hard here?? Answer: -0.084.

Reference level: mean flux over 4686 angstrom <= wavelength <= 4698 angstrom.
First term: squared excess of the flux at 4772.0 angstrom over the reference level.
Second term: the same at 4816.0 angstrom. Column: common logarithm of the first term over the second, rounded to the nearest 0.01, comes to -0.15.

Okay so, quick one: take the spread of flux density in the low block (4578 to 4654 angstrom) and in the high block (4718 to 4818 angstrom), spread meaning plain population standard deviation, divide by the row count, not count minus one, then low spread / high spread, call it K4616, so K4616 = 1.3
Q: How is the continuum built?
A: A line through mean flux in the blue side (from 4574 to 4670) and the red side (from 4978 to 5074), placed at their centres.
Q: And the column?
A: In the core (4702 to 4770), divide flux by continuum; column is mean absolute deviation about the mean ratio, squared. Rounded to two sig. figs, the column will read 0.0011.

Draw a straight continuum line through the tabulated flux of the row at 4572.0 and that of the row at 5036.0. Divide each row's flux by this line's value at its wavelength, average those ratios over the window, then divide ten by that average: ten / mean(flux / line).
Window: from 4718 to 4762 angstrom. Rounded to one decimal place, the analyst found 9.7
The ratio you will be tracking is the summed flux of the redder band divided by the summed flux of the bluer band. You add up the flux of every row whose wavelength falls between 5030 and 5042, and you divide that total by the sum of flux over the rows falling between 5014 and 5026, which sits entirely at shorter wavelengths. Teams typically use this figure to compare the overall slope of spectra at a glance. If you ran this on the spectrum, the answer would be 1.072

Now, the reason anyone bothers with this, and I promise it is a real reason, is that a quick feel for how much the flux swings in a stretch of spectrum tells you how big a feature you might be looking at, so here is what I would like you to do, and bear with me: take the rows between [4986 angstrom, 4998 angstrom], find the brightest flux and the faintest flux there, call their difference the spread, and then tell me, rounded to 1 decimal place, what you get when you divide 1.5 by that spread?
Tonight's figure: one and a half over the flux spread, 1.7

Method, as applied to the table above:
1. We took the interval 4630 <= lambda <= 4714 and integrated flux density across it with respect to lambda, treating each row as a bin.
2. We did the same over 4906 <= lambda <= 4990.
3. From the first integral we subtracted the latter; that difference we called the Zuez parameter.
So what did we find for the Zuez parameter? -91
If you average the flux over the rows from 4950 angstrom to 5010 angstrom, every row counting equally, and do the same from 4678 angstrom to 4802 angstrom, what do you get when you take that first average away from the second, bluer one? -0.26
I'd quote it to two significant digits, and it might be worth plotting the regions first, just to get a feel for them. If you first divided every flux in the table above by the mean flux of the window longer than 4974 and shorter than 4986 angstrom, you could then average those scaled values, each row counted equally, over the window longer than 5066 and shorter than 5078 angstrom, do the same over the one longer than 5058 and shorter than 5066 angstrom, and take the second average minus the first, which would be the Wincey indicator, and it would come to 0.059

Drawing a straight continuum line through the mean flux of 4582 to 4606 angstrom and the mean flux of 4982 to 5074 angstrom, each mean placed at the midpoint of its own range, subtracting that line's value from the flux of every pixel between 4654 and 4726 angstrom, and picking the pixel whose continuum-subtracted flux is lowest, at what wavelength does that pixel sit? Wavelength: 4700.0 angstrom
